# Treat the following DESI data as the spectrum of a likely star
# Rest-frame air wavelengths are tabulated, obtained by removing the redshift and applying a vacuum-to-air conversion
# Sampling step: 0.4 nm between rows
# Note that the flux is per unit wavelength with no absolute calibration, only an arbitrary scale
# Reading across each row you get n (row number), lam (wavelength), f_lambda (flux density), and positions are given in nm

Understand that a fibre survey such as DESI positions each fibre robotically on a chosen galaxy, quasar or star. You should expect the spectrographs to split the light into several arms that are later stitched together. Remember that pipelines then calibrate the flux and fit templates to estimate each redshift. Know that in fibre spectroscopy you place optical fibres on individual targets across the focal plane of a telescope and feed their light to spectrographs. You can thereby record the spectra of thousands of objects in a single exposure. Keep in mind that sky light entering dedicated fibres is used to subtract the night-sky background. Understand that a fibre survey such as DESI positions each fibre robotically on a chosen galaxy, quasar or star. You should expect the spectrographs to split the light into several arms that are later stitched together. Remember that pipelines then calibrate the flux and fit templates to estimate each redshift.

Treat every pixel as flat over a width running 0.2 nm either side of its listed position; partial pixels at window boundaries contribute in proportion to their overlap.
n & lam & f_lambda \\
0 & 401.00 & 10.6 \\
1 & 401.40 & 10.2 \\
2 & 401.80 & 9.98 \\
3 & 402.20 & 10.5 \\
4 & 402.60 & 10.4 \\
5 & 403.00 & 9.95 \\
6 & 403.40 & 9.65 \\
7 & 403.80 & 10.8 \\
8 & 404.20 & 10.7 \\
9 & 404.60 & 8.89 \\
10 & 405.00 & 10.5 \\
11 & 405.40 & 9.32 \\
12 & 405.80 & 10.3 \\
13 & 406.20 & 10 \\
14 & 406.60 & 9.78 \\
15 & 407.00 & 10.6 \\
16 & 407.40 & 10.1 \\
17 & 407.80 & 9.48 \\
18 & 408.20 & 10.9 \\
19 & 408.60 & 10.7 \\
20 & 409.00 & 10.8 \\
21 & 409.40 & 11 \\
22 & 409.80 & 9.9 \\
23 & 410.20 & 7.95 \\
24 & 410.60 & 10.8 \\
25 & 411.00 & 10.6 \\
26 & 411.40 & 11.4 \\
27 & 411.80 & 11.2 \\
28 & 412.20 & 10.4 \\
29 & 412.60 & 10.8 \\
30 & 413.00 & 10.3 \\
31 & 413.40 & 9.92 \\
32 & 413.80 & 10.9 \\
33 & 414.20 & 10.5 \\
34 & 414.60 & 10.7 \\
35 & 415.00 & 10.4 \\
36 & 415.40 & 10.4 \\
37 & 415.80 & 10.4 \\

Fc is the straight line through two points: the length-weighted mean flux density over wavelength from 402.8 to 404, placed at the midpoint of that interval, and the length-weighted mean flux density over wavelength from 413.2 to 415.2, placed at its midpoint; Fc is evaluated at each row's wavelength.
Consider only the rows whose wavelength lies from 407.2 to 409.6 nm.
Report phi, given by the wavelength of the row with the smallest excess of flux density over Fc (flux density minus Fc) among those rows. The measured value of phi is 407.80 nm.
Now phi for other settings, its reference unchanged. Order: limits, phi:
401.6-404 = 403.40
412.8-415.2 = 413.40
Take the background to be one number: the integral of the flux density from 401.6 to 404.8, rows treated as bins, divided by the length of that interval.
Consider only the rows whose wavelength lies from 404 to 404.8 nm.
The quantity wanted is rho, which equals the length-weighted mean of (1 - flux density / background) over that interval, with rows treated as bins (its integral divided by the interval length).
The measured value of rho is 0.03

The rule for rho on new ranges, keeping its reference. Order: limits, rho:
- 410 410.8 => 0.07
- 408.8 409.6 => -0.08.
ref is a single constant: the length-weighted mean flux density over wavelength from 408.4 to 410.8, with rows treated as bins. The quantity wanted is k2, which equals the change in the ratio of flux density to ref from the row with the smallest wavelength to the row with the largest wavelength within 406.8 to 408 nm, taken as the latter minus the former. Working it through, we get -0.11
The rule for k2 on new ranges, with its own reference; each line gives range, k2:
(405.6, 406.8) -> -0.05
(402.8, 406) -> 0.03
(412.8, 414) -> 0.06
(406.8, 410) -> -0.07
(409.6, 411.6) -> 0.15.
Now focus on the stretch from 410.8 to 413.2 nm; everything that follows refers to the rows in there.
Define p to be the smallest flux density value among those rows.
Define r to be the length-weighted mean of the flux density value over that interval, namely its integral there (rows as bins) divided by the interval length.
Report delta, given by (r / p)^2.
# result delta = 1.10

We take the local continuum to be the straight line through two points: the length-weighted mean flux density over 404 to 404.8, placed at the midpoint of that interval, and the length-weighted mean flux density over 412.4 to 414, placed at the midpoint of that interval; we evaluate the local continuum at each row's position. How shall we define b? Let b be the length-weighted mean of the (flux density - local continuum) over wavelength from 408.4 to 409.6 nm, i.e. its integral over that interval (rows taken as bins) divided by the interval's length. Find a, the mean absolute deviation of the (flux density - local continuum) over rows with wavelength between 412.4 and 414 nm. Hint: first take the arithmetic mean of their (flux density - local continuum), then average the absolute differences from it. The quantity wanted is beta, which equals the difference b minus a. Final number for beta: 0.31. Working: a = 0.37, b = 0.68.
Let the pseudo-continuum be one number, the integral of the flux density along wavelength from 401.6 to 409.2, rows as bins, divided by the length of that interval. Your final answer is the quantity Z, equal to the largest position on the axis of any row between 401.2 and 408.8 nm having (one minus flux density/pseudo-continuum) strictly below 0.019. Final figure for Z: 408.60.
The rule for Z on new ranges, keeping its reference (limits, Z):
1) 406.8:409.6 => 409.40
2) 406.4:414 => 413.80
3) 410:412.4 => 412.20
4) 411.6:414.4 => 414.20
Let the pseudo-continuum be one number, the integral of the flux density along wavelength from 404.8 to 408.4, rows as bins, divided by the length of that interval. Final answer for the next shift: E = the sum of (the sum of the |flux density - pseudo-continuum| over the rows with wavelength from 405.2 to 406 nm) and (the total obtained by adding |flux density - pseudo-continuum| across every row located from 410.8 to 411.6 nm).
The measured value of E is 2.8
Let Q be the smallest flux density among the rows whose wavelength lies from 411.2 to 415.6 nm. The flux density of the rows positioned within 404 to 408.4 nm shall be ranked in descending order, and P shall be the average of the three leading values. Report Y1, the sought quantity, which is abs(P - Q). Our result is 0.81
